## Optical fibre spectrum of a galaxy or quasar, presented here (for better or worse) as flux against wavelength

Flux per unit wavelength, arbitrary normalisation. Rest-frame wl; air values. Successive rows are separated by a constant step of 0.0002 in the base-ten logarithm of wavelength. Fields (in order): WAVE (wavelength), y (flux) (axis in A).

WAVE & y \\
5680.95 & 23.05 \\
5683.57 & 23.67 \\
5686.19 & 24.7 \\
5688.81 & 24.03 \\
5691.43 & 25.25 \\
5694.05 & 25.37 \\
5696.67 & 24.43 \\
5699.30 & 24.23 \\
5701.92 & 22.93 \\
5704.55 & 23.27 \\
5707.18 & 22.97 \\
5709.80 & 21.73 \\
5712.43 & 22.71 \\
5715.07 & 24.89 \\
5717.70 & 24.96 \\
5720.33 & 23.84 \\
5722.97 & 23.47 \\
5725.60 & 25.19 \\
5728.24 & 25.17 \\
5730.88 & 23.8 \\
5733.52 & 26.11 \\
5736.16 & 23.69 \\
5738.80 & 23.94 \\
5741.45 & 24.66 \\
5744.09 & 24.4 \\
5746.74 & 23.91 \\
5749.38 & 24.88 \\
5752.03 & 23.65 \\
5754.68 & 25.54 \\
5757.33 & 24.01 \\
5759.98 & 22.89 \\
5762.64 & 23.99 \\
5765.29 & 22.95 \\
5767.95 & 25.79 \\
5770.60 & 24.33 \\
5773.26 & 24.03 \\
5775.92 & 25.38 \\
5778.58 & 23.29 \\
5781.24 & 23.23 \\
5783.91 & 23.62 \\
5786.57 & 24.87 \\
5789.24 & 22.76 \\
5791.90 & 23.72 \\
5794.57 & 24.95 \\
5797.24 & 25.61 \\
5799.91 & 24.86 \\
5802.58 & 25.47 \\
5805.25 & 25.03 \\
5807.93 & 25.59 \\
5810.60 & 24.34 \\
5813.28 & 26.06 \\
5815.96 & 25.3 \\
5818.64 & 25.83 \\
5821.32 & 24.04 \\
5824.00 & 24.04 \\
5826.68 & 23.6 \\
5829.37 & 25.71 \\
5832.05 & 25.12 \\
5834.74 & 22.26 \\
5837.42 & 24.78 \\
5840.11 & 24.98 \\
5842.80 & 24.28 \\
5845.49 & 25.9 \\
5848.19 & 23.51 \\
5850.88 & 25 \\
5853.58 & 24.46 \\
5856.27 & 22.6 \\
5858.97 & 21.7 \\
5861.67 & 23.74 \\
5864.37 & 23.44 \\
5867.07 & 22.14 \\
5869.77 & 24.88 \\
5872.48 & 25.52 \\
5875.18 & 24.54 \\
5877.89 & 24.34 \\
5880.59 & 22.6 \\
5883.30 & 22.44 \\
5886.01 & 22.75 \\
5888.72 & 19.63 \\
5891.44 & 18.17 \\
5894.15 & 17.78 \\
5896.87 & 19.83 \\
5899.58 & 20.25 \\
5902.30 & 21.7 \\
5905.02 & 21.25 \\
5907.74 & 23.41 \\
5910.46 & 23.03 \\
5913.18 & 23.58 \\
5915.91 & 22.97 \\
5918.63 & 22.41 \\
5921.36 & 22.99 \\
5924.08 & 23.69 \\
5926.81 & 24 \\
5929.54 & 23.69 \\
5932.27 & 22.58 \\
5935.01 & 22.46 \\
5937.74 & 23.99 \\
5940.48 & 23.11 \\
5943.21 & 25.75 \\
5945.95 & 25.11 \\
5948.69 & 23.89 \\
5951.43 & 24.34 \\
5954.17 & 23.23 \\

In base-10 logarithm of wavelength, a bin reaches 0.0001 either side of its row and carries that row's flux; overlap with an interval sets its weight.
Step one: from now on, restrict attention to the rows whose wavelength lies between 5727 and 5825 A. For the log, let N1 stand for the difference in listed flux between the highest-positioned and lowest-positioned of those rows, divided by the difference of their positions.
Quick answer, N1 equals -0.01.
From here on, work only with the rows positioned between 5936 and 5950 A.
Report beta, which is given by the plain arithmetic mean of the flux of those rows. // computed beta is 24.4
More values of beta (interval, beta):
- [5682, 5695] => 24.6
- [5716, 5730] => 24.5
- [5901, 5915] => 22.6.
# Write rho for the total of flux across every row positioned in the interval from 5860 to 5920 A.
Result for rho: 490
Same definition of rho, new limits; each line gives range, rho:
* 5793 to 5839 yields 423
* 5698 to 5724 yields 235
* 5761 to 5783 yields 193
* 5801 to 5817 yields 152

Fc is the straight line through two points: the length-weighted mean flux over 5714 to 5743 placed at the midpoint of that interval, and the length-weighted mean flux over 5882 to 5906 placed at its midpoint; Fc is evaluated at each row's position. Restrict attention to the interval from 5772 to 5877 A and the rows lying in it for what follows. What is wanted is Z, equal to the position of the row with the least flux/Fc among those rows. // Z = 5789.24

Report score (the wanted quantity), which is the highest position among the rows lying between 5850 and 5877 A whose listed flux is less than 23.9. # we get 5867.07 A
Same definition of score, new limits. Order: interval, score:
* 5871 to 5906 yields 5905.02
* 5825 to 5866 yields 5864.37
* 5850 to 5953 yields 5948.69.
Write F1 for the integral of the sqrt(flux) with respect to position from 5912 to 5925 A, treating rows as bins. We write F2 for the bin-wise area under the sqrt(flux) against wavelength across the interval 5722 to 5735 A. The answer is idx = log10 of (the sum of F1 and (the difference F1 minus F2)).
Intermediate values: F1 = 62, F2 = 65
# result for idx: 1.78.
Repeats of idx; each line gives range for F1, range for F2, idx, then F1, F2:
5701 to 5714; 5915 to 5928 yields 1.79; 62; 63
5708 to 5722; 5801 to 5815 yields 1.82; 68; 70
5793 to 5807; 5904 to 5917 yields 1.89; 70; 62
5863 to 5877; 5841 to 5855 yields 1.83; 69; 69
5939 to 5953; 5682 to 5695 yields 1.87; 69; 64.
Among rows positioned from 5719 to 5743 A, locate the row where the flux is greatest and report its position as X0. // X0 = 5733.52 A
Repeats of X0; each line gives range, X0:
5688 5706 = 5694.05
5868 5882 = 5872.48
